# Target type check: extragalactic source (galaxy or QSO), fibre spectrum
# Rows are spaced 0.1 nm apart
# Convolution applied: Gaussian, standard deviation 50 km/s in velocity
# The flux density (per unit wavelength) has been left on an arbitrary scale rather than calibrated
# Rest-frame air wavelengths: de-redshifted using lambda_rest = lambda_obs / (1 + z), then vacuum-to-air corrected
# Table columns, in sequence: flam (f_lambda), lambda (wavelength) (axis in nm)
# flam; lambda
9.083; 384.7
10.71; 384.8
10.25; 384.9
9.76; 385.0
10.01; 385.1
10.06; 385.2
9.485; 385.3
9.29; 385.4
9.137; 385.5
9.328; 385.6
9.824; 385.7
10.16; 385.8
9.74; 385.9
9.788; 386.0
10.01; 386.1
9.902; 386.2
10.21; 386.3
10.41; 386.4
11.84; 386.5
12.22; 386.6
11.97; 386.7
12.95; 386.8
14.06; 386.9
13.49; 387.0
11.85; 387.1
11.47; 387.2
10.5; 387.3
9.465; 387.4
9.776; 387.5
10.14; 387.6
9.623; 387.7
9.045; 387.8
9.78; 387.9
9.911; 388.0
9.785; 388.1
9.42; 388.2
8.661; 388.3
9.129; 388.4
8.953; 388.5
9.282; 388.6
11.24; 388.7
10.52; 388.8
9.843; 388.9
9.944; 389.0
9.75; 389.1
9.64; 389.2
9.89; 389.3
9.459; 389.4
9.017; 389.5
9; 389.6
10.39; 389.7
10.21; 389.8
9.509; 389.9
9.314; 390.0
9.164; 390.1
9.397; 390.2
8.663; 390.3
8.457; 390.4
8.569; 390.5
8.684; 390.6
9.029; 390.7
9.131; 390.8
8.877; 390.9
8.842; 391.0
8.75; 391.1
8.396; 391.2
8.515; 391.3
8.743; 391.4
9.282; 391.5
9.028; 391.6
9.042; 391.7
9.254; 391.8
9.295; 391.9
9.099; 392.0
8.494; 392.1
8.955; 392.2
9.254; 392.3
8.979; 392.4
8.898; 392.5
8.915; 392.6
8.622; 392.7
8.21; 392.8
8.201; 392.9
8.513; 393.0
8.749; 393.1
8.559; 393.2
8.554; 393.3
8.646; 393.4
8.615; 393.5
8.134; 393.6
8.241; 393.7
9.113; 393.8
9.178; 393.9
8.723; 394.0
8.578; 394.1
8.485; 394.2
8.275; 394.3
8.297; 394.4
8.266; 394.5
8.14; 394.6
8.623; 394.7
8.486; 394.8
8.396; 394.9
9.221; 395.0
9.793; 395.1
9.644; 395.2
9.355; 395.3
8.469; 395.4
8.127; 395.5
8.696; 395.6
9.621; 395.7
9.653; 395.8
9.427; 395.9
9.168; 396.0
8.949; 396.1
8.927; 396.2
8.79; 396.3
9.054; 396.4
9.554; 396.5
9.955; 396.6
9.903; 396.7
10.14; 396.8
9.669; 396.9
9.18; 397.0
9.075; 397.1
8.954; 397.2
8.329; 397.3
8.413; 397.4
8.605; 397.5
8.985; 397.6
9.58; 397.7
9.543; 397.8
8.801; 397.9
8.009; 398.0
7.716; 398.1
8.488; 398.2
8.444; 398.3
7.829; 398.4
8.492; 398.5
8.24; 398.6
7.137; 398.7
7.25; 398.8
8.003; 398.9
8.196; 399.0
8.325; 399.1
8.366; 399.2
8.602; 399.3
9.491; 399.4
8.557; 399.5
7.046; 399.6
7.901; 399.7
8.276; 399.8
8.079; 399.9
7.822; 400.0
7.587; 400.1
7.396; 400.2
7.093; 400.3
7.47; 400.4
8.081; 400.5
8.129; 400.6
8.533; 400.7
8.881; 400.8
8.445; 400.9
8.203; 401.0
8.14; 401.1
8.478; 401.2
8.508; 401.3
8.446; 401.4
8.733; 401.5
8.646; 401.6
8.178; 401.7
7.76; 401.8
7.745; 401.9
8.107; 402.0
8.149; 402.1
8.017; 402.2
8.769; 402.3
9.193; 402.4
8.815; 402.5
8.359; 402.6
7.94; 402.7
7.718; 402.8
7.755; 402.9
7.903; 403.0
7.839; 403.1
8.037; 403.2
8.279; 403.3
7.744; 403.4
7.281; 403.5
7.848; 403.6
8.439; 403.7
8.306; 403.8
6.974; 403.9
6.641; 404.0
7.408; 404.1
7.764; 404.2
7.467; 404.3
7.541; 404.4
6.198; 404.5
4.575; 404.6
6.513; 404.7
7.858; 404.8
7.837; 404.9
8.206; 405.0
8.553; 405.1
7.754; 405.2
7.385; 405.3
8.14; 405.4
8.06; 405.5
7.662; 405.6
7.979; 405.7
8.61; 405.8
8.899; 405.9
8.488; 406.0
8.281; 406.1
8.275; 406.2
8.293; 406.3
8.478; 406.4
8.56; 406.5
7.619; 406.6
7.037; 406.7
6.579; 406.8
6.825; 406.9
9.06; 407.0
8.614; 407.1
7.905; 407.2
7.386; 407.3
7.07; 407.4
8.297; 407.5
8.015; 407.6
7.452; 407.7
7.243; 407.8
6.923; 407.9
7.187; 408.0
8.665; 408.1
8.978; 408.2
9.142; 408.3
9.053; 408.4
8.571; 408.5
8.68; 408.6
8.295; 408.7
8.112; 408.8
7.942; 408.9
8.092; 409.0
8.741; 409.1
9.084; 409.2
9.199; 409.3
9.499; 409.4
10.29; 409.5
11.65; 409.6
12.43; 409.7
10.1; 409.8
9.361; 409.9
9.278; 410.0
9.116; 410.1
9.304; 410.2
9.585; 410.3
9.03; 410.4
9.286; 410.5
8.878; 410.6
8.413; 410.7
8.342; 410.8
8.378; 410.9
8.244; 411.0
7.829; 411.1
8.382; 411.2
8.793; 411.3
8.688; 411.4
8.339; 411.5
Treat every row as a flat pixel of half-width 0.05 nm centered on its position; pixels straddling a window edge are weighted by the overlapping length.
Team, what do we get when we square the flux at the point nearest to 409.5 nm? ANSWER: 106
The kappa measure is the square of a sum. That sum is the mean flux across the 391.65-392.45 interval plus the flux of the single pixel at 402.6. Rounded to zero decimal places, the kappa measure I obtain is 303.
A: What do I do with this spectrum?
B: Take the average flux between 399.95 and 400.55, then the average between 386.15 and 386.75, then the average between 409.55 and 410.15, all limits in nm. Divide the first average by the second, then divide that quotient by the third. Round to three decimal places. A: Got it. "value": 0.066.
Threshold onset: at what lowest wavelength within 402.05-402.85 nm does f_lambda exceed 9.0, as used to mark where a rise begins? 402.4 nm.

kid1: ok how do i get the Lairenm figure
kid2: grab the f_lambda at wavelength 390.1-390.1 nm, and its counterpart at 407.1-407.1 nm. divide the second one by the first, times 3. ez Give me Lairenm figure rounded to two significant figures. 2.8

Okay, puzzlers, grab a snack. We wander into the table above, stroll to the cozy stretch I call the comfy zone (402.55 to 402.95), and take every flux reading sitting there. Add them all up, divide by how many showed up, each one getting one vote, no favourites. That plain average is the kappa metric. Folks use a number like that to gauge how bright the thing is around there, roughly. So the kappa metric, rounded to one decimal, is 7.9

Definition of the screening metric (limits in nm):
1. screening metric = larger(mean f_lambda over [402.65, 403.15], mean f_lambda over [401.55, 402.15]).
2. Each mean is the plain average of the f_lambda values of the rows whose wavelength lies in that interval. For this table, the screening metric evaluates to 8.1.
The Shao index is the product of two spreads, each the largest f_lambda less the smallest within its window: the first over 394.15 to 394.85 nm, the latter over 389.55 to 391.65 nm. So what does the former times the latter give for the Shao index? 1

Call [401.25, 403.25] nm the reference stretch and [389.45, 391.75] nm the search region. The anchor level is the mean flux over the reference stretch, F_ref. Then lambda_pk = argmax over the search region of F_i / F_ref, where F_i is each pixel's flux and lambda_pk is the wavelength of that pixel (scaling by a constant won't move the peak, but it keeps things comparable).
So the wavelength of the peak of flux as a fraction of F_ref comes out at 389.7 nm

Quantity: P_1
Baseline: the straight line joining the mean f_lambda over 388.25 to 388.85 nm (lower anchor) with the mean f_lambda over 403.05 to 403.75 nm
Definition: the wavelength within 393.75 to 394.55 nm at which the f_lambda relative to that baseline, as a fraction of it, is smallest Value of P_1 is 394.3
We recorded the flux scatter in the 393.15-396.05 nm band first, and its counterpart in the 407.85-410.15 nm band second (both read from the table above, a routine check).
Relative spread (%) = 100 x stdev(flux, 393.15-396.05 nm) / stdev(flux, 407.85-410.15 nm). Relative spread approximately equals 42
